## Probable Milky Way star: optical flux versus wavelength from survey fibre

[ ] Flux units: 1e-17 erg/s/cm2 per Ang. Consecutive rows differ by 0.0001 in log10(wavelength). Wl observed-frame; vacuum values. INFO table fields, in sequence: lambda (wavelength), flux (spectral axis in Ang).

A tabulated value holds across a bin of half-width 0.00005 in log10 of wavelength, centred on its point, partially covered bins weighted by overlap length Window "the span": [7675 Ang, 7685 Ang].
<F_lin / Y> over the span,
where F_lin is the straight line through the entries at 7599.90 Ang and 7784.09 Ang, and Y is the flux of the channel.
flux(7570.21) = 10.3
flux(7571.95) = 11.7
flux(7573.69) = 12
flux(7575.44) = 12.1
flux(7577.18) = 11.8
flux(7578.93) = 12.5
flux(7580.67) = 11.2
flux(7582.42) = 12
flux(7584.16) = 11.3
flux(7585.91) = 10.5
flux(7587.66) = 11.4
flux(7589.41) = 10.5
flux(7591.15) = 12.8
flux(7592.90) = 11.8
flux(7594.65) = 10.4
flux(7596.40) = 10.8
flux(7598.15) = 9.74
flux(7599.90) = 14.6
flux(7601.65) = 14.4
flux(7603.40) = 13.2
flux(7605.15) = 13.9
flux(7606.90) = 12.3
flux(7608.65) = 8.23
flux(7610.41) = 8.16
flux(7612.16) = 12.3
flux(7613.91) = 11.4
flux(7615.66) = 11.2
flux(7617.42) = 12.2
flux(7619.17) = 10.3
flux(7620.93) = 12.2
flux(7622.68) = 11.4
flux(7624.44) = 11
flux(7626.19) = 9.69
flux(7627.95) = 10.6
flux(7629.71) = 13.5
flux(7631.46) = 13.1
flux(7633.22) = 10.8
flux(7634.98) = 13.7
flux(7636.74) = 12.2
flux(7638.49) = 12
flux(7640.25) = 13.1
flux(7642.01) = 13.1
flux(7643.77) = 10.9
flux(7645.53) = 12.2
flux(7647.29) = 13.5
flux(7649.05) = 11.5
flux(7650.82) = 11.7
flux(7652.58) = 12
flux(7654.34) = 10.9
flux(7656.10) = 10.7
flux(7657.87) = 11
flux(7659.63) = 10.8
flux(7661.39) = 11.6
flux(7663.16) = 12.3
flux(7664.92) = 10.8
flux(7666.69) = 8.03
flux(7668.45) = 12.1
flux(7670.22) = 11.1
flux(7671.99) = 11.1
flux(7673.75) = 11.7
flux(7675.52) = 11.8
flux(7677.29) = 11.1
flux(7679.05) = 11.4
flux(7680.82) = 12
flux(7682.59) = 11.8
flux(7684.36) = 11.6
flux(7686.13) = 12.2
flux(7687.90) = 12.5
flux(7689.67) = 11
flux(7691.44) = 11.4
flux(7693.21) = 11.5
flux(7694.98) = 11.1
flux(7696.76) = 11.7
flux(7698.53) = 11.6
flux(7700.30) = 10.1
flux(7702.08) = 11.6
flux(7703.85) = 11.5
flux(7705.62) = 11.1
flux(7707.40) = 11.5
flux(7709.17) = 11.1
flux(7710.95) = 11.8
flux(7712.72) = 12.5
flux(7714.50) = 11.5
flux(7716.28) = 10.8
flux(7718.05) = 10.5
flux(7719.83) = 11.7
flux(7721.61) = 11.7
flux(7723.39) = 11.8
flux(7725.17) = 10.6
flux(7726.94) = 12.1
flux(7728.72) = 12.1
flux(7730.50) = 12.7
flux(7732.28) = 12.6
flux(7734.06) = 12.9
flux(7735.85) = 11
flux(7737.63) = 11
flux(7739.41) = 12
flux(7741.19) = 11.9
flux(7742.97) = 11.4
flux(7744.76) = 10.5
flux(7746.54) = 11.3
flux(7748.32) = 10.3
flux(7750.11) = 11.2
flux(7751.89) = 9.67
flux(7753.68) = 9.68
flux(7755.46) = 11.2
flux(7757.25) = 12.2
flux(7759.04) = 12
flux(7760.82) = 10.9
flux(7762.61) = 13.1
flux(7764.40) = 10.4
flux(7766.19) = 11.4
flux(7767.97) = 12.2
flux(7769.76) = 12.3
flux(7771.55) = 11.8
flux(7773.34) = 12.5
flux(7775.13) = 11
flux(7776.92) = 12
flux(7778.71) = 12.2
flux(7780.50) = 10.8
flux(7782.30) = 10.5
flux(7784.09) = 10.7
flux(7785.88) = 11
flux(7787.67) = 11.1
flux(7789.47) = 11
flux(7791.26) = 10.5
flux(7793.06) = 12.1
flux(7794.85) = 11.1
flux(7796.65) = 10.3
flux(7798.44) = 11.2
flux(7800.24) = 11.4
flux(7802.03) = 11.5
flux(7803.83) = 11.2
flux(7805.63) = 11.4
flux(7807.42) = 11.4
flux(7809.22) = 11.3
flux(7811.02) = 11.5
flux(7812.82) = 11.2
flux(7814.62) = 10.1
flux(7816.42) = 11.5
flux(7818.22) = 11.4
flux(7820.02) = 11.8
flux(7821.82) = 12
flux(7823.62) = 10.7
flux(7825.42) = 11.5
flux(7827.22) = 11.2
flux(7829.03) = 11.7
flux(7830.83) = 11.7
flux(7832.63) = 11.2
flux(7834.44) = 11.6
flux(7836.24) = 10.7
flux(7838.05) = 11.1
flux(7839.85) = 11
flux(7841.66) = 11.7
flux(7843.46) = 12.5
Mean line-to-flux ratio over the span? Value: 1.11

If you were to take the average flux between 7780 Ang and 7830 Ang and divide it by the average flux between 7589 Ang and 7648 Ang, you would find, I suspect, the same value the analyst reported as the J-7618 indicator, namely 0.95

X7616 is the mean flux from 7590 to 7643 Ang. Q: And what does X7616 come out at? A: 11.8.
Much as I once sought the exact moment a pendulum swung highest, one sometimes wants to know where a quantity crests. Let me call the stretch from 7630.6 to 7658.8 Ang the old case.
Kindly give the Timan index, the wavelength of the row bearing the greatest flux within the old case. 7634.98 Ang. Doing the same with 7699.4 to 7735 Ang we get 7734.06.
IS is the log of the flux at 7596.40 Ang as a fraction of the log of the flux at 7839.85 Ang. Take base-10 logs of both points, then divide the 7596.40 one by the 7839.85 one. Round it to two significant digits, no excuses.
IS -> 0.99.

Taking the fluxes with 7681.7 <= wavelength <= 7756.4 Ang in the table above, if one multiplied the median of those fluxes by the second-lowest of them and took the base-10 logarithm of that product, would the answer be 2.05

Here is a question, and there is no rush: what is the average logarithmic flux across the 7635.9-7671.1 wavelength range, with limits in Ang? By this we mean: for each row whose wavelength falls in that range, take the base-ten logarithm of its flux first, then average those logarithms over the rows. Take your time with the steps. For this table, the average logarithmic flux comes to 1.06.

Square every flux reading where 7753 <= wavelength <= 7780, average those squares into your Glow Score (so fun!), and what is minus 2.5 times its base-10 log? -5.34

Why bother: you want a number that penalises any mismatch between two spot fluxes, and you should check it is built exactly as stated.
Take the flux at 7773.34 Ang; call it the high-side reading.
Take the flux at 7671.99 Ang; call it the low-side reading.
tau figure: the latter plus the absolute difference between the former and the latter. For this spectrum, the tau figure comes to 12.5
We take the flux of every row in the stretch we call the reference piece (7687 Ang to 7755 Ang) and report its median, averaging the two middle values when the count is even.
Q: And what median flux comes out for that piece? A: 11.50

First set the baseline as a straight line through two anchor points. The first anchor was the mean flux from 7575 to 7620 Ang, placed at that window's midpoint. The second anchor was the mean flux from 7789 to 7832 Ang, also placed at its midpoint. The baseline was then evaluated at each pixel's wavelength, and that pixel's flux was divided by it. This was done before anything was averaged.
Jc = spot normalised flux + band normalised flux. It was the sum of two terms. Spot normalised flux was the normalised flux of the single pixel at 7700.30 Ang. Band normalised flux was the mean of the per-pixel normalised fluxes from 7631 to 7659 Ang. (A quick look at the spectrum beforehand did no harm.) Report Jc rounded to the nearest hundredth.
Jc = 1.93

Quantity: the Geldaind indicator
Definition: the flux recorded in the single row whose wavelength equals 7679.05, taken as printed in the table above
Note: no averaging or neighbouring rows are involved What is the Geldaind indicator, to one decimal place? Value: 11.4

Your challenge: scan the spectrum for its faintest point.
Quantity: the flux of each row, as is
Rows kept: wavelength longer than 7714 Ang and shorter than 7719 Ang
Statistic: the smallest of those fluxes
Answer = 10.5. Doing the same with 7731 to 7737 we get 11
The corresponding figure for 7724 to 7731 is 10.6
